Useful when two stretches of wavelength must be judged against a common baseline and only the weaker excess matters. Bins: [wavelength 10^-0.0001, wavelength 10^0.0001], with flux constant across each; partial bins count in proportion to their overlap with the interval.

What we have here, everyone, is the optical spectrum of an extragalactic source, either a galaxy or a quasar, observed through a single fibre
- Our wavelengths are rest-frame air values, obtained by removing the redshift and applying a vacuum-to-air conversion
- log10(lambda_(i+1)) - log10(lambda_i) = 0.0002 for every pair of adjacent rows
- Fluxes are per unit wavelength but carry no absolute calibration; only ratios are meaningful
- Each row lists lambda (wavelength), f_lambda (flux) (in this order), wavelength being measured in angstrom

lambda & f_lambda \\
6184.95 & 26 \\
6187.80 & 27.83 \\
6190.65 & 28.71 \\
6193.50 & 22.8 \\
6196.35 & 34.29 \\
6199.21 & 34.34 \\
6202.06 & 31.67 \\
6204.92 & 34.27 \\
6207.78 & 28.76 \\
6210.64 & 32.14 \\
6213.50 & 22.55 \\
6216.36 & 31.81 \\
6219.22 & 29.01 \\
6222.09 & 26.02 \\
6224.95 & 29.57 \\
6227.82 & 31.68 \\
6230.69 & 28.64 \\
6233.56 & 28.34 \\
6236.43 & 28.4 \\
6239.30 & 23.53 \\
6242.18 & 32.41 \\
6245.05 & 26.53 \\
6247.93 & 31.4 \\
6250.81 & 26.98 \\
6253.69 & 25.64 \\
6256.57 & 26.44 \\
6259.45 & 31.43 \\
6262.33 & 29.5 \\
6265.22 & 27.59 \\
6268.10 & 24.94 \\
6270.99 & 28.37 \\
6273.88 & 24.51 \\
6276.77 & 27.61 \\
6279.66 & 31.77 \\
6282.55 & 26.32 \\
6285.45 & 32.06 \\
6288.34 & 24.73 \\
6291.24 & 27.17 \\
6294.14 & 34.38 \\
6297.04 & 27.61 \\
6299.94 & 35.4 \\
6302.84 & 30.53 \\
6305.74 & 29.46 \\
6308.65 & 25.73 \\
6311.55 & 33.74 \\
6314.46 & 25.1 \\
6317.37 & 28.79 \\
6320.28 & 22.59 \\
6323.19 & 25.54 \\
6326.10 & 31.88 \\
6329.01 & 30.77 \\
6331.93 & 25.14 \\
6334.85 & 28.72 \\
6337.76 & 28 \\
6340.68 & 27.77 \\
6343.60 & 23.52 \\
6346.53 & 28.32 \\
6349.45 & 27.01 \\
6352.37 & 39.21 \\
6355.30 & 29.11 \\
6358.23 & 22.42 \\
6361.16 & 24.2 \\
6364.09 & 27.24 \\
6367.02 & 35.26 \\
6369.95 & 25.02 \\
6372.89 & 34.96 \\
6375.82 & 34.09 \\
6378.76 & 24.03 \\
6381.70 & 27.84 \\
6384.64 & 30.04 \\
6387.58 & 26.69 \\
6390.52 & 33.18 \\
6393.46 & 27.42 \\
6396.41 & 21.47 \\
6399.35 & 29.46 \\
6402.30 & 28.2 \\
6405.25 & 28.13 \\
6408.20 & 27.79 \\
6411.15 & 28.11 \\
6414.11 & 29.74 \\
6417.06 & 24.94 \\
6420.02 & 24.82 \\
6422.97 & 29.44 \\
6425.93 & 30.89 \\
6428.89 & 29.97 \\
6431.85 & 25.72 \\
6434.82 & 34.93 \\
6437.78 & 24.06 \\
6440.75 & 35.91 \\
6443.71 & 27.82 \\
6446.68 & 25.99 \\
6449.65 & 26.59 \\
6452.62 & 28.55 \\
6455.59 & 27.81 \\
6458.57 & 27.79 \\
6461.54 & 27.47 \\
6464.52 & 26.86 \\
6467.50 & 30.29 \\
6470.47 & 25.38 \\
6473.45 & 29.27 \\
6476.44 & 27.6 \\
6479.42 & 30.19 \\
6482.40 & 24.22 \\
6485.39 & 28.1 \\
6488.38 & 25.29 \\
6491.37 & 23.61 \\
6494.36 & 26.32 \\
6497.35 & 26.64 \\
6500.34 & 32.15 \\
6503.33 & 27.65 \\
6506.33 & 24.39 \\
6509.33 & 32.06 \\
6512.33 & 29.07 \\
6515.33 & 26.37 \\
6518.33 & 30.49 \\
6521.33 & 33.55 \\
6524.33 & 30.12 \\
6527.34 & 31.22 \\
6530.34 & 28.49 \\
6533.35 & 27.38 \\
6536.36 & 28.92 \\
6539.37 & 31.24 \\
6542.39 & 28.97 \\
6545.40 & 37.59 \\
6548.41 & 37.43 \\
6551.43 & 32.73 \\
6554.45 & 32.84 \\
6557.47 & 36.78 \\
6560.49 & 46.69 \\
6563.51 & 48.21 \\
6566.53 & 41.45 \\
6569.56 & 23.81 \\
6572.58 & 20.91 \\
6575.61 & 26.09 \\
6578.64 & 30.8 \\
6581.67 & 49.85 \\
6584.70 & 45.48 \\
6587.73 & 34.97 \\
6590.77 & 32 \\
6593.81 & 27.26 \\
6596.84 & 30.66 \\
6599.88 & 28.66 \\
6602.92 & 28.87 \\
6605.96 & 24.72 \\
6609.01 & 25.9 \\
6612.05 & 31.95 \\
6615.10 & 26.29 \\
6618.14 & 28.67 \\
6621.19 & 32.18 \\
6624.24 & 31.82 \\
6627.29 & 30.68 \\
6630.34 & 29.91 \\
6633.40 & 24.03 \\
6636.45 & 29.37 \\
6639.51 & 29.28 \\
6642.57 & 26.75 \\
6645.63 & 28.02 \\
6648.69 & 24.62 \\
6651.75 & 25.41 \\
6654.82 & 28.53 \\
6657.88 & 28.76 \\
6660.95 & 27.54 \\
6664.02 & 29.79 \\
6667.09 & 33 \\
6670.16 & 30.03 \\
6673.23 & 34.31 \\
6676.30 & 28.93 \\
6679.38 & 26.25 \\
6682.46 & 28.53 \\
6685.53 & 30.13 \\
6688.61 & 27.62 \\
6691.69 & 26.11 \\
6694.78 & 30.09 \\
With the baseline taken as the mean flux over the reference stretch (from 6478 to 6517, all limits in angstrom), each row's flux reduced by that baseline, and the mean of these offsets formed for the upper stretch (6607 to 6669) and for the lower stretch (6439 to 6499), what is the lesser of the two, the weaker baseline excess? 0.2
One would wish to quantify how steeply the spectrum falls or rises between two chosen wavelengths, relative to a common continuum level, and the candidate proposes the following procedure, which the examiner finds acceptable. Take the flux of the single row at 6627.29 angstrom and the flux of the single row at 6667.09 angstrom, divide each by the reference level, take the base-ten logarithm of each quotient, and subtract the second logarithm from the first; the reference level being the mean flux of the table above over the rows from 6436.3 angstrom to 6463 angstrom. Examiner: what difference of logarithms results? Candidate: -0.03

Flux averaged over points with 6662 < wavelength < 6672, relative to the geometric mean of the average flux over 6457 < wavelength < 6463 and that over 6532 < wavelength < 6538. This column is 1.11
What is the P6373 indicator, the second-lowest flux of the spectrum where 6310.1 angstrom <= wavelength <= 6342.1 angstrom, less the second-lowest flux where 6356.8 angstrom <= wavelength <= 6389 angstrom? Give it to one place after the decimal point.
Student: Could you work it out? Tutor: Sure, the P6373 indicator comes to 1.1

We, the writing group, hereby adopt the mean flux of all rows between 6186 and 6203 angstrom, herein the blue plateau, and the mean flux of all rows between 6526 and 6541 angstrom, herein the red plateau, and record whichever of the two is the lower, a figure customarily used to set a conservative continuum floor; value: 29.4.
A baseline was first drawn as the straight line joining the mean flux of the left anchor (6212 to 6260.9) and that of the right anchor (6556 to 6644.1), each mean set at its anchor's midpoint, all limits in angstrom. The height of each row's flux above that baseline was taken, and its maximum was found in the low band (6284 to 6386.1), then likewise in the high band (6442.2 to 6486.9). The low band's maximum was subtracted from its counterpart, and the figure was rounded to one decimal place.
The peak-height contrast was -10.1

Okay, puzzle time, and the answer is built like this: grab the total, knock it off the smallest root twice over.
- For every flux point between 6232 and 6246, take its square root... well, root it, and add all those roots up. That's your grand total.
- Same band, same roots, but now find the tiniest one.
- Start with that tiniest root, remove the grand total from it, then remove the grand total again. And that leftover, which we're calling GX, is -47.8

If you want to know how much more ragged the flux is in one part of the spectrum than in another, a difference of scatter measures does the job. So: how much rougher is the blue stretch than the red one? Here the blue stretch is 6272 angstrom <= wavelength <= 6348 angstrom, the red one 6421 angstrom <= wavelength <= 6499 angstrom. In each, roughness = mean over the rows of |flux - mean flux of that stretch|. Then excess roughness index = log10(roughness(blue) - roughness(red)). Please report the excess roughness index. -0.2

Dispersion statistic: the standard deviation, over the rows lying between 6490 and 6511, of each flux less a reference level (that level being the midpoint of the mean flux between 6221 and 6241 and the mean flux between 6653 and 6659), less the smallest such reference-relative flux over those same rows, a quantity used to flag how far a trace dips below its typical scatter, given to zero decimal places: 8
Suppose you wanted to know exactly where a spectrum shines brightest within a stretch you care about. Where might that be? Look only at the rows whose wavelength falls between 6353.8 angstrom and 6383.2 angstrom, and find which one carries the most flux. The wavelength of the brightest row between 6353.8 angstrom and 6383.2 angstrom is 6367.02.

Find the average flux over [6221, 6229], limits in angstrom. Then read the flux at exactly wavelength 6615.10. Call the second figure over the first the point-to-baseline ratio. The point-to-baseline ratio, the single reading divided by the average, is 0.90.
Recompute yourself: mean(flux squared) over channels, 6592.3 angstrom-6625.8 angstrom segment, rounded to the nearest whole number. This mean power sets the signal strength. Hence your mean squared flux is 837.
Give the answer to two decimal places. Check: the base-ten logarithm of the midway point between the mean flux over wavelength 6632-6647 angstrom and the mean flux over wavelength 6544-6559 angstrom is 1.50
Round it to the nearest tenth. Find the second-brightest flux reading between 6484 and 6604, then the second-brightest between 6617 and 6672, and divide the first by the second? 1.5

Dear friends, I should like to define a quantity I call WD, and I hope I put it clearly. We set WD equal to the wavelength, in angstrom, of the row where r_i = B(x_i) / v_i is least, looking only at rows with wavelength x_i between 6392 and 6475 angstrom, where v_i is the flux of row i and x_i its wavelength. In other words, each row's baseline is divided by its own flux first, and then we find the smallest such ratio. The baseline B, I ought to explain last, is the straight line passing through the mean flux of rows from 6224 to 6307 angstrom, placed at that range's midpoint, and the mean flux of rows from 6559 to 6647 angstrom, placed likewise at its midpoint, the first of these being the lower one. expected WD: 6440.75 angstrom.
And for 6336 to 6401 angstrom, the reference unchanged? 6352.37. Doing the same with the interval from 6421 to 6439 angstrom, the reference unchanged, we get 6434.82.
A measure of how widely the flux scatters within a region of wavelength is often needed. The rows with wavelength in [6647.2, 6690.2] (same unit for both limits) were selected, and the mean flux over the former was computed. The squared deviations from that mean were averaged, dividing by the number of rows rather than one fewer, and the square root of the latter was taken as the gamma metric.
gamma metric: 2.55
